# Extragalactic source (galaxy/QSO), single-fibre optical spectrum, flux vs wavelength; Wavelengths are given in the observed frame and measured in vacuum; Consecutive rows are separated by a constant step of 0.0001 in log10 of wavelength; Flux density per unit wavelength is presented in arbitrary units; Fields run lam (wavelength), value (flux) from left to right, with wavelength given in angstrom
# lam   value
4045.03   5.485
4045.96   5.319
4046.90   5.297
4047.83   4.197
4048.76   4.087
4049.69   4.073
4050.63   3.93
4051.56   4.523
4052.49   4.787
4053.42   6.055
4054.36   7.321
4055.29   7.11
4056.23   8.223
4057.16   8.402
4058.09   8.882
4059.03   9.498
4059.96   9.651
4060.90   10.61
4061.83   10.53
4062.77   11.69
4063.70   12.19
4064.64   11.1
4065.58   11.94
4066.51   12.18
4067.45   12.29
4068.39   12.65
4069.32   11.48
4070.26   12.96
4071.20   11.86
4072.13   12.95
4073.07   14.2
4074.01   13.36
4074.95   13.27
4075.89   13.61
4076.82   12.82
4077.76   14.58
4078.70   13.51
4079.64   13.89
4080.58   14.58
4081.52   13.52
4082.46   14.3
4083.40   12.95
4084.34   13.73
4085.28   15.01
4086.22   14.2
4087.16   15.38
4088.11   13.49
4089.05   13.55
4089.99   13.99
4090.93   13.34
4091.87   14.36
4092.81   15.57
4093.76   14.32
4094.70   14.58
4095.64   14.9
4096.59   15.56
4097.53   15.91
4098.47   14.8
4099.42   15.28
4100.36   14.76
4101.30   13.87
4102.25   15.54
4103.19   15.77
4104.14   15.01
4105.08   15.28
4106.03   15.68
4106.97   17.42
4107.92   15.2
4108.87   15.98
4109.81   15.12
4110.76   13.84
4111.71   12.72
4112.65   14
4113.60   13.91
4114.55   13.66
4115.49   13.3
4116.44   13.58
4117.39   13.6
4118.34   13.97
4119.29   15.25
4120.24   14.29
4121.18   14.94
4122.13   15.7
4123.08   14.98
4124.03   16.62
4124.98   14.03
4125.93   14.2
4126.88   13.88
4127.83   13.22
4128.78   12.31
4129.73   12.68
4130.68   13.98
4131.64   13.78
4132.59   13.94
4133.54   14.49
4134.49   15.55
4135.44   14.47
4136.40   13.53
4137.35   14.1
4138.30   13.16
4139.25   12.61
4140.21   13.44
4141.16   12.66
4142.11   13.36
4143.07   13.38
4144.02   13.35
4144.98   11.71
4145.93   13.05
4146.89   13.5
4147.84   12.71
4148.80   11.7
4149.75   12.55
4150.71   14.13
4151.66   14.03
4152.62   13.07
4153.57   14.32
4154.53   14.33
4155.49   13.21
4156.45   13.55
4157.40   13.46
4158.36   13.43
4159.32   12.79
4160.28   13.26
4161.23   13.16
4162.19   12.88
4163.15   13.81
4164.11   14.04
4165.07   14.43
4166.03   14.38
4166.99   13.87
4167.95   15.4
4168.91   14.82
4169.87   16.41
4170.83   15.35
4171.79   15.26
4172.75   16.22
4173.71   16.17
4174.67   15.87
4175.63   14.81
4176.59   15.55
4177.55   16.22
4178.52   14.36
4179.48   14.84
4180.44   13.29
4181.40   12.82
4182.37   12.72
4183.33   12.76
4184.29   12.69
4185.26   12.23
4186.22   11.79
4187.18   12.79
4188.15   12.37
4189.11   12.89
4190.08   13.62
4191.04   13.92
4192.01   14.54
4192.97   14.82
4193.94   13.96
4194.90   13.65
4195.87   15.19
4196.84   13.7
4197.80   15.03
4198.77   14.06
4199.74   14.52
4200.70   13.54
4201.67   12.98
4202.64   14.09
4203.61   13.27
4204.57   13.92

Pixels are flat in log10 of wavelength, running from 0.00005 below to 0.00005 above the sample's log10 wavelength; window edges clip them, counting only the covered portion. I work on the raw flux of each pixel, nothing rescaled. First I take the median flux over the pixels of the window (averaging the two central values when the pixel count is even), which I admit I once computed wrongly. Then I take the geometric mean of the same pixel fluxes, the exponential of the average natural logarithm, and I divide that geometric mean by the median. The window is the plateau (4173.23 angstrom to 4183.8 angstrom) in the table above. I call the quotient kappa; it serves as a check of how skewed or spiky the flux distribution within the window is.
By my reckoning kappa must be 0.974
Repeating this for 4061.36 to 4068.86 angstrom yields 0.979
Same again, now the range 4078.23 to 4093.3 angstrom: 1.009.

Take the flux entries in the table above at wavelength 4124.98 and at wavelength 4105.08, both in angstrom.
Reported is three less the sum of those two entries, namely -26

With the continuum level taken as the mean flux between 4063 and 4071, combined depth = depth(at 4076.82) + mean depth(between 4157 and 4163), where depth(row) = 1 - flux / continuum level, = -0.15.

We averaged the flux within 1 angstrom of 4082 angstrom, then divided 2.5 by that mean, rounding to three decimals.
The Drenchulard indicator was 0.180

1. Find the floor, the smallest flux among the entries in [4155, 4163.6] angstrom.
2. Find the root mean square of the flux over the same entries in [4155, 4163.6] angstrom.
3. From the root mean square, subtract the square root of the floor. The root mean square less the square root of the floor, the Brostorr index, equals 9.7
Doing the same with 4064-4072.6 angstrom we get 8.8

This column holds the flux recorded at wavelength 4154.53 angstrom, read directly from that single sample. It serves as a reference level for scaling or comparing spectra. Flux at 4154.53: 14.33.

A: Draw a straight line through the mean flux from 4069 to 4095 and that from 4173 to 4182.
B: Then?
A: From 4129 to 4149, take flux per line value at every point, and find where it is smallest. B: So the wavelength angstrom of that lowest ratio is 4148.80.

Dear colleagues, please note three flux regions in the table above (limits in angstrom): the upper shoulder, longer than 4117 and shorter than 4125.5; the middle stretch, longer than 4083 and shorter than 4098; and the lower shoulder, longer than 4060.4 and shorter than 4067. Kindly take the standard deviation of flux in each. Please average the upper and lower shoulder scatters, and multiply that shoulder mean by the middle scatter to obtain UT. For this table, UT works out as 0.7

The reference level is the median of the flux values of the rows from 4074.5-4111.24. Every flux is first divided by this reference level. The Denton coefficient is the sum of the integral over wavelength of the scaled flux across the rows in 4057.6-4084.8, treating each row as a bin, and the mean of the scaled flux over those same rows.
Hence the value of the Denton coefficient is 24.1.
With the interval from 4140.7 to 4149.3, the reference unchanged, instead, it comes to 8.4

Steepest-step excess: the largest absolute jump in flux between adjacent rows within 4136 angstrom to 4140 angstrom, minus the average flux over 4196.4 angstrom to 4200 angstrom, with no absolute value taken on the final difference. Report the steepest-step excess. -13.4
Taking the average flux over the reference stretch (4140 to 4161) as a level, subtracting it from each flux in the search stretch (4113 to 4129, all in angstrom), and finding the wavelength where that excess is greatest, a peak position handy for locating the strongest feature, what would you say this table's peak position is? 4124.03 angstrom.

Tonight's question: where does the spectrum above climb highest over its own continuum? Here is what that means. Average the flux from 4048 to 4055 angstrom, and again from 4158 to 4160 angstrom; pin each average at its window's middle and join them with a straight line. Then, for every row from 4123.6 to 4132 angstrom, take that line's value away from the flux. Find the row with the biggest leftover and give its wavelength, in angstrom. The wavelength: 4124.03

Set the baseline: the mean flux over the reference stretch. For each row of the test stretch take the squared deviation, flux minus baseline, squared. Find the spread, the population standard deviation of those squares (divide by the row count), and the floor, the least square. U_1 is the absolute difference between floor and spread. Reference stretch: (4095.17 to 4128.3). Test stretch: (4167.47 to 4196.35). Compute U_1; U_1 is 2.1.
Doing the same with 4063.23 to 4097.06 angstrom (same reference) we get 3.2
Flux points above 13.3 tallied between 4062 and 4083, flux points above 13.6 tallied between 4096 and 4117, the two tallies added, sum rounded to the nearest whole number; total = 28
